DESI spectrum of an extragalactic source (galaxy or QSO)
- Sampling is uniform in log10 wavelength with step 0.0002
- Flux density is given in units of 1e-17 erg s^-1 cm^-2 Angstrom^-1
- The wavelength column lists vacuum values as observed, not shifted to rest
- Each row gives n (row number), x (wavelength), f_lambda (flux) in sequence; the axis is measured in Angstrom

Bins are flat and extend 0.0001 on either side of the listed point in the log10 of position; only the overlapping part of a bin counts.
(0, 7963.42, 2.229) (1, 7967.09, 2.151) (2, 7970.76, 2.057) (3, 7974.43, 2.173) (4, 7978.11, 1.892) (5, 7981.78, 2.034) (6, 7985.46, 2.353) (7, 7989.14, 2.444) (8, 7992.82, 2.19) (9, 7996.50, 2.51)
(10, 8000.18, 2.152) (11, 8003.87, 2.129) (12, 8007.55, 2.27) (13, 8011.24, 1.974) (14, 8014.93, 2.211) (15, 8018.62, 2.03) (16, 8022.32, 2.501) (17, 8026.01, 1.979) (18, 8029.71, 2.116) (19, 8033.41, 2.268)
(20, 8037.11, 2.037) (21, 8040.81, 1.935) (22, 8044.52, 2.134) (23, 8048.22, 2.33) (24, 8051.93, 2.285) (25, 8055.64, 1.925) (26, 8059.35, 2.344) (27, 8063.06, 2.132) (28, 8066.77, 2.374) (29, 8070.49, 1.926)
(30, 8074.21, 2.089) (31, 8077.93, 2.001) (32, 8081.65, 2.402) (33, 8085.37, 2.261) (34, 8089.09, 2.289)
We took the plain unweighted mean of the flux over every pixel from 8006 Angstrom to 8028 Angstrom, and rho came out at 2.16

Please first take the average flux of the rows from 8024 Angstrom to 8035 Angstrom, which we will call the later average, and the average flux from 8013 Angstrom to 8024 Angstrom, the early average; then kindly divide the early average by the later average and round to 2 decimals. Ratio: 1.06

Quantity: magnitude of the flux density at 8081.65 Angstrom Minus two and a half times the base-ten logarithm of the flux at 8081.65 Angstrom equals -0.95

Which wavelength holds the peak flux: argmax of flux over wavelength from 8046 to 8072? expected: 8066.77 Angstrom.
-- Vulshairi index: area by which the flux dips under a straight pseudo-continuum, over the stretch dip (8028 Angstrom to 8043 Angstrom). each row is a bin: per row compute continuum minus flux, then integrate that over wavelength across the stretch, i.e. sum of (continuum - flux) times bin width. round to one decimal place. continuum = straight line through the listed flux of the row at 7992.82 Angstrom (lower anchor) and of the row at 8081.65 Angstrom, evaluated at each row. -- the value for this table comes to 3.0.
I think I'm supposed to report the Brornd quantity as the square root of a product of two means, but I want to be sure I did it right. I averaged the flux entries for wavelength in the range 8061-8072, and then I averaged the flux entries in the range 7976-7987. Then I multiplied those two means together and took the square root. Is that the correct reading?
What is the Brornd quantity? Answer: 2.12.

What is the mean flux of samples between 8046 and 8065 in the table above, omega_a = 2.20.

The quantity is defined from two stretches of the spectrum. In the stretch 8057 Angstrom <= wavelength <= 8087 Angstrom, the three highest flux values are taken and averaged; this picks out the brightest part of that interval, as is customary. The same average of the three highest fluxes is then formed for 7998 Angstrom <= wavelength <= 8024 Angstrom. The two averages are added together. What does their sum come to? 4.70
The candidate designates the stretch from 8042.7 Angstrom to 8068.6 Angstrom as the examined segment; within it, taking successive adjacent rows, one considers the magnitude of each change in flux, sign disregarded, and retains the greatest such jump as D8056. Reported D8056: 0.419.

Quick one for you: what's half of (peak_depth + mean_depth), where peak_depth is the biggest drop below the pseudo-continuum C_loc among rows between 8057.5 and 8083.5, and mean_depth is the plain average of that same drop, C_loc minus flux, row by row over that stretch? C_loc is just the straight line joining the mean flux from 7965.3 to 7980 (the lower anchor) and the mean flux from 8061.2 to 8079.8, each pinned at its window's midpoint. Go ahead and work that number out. 0.051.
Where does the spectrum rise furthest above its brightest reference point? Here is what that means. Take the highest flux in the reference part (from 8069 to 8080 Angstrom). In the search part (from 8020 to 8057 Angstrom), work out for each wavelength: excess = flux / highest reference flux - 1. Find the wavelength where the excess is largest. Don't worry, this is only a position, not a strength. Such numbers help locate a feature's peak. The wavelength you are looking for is 8022.32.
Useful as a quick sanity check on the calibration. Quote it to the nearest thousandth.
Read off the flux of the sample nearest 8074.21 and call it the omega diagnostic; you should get 2.089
